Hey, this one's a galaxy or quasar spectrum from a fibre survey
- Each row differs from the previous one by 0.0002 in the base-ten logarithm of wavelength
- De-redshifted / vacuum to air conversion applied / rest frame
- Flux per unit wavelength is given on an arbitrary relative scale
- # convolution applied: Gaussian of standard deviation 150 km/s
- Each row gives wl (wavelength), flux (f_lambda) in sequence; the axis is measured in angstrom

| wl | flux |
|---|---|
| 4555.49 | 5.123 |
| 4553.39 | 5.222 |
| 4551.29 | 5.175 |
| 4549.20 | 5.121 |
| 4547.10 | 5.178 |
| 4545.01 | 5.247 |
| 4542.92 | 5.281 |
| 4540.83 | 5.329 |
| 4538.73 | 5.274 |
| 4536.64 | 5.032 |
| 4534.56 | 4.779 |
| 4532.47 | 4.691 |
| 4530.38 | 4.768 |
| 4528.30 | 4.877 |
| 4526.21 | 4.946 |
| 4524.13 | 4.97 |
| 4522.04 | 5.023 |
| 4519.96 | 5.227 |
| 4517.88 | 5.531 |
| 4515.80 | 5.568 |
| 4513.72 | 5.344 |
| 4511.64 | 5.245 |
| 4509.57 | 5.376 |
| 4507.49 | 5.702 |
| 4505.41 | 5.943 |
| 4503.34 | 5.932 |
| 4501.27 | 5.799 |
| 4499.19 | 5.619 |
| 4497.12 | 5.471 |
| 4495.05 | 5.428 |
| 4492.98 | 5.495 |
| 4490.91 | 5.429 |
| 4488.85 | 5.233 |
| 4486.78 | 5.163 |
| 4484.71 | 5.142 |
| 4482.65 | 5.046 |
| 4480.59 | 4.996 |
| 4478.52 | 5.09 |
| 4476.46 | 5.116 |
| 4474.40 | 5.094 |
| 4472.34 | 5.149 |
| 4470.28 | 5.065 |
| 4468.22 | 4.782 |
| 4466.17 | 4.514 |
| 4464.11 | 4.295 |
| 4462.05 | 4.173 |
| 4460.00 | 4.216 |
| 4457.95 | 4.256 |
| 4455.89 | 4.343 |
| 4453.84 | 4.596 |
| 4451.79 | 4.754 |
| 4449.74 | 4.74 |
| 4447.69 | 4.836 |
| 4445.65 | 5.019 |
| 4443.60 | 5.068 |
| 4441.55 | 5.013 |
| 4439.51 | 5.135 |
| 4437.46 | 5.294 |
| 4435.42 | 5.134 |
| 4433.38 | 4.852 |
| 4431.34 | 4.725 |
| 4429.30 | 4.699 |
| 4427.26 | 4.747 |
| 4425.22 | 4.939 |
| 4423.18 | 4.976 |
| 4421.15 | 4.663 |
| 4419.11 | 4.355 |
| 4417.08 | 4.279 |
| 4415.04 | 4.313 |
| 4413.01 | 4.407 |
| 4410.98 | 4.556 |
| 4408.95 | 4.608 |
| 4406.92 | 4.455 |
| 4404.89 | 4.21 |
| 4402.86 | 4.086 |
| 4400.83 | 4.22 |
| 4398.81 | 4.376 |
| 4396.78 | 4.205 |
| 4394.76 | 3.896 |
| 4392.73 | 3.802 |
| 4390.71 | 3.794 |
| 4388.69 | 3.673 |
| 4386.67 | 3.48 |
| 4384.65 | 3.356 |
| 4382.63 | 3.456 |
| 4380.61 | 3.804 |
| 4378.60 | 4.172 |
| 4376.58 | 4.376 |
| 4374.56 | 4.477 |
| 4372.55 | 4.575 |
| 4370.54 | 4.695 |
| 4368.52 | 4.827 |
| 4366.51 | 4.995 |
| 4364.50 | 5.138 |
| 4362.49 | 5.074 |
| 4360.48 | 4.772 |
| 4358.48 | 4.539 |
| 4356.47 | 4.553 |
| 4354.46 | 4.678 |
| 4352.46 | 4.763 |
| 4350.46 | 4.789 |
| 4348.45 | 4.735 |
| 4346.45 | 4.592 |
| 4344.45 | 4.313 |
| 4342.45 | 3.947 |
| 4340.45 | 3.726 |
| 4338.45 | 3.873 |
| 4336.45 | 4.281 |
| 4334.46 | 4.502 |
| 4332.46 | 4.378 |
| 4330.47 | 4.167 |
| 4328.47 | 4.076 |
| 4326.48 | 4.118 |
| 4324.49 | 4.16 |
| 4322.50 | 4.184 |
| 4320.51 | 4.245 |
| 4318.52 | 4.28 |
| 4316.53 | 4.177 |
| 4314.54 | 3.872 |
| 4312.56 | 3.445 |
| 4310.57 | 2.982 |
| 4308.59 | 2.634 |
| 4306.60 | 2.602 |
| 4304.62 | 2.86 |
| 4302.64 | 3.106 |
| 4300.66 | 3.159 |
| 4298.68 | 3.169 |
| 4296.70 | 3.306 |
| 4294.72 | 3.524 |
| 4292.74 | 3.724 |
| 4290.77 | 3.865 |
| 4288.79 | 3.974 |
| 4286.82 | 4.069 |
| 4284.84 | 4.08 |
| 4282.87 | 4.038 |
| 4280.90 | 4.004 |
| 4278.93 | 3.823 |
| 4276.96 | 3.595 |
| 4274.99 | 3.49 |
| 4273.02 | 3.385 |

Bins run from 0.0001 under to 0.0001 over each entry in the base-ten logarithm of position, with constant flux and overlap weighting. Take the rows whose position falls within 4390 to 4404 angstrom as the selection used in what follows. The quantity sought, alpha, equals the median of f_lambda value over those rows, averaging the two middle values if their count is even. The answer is 4.1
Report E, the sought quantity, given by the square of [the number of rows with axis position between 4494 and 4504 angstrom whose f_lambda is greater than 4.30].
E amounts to 25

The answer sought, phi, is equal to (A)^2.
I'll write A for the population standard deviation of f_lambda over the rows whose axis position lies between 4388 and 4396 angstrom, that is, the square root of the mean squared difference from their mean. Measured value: 0.006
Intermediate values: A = 0.08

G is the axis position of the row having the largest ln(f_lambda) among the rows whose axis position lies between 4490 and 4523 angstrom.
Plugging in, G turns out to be 4505.41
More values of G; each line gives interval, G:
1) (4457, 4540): 4505.41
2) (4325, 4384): 4364.50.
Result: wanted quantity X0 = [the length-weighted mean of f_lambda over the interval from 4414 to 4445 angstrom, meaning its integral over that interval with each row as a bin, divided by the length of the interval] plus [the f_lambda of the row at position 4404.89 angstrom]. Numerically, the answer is 9.0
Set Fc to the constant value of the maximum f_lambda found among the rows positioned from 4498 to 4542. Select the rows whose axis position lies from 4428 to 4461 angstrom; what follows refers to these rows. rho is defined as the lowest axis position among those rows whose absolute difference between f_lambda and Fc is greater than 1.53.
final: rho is 4455.89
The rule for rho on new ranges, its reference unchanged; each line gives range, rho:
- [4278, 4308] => 4278.93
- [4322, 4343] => 4322.50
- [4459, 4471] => 4460.00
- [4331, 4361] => 4332.46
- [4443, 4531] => 4455.89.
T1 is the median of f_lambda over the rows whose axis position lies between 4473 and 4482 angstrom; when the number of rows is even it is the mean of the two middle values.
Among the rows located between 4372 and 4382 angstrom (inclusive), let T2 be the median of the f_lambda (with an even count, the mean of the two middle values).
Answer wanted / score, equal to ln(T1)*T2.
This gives 7.1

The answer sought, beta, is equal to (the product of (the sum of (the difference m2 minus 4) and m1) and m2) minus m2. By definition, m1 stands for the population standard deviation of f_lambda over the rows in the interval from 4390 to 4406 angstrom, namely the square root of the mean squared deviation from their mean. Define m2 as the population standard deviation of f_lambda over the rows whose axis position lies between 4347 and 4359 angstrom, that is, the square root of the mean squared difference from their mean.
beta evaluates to -0.46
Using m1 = 0.20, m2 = 0.098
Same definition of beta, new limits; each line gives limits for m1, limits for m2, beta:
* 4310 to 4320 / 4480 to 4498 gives -0.79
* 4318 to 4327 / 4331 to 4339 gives -1.11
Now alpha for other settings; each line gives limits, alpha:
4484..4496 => 5.3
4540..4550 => 5.2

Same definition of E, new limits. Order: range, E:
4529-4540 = 25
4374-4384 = 4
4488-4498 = 25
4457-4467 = 1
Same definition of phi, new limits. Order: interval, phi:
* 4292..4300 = 0.045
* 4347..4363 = 0.024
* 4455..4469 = 0.039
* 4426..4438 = 0.051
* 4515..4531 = 0.078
